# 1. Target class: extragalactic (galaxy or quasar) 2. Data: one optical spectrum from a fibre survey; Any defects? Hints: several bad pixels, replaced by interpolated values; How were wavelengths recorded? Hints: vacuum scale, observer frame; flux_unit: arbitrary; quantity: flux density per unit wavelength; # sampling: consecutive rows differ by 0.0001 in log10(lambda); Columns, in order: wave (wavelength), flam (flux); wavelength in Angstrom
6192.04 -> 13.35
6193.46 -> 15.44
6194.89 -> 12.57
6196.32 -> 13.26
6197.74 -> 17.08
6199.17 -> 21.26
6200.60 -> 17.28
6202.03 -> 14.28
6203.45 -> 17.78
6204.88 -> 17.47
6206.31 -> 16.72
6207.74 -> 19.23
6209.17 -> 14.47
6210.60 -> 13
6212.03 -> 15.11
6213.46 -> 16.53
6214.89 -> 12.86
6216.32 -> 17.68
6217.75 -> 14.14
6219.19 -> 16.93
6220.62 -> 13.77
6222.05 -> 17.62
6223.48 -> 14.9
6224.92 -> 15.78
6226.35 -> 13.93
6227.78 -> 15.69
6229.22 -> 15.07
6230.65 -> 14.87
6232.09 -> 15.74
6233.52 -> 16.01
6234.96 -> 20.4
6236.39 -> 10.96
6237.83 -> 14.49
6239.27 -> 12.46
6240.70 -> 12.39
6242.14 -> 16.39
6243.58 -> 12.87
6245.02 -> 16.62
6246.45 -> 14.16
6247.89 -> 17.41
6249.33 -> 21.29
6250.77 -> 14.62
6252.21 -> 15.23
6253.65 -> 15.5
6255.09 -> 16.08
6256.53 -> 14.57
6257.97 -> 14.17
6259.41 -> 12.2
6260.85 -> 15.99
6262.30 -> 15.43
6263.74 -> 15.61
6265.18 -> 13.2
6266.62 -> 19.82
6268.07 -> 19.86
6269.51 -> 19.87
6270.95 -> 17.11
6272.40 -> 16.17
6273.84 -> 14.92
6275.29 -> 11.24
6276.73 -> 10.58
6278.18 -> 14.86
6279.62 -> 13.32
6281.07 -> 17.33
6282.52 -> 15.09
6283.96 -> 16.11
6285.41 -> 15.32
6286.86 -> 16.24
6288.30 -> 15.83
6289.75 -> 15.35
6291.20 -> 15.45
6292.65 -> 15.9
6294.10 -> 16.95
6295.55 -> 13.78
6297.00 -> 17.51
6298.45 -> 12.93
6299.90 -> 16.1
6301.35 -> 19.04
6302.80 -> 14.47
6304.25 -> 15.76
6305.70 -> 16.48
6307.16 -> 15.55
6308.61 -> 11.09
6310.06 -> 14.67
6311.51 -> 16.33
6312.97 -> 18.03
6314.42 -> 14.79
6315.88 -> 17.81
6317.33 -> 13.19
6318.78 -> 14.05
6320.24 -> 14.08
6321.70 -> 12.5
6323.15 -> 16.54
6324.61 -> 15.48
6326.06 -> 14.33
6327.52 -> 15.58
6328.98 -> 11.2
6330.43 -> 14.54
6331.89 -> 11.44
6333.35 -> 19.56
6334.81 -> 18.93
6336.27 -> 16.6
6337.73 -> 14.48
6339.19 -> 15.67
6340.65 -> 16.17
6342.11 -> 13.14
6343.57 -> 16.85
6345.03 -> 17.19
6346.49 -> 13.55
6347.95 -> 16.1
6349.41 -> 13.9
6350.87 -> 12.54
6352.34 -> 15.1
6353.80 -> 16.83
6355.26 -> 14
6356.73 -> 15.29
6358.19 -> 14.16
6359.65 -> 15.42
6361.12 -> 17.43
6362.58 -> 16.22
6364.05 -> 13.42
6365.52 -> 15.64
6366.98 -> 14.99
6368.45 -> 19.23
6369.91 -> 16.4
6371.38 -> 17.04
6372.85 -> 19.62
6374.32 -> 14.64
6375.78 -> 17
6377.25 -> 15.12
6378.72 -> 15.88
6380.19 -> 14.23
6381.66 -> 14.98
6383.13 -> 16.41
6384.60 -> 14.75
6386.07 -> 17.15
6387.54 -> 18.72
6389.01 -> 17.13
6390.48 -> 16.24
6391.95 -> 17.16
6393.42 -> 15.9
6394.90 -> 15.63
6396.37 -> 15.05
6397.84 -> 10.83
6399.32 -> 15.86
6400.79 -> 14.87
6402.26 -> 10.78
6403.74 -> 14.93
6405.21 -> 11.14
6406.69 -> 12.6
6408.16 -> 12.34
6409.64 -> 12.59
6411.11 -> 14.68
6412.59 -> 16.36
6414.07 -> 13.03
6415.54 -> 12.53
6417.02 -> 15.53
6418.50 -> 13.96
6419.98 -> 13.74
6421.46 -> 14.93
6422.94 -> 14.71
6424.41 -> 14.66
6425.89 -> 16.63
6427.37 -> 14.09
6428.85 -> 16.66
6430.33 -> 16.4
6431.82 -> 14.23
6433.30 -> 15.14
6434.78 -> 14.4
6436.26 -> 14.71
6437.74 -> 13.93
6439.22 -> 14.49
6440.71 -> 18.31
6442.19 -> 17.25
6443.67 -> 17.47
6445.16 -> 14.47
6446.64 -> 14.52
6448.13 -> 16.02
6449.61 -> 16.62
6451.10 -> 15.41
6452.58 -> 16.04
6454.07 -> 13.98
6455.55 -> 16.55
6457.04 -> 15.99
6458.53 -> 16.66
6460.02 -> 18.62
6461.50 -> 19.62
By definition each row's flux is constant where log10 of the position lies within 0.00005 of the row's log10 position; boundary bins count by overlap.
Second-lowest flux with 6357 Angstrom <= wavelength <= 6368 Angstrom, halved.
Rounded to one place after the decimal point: 7.1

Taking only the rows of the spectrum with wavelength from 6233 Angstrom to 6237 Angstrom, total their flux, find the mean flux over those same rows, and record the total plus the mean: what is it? 63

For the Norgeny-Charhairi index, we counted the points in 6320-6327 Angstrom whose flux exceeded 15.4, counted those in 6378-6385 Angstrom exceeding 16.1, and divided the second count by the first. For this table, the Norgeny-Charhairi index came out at 0.50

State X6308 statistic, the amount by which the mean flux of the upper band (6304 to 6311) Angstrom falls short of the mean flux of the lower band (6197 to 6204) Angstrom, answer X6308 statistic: 2.8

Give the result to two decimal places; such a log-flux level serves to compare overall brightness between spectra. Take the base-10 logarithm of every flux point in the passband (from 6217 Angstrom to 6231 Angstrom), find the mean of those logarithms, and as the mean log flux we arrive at 1.18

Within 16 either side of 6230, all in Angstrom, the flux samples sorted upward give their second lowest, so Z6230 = 12.39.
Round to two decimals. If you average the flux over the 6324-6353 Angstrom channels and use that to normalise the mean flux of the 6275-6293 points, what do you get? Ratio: 0.98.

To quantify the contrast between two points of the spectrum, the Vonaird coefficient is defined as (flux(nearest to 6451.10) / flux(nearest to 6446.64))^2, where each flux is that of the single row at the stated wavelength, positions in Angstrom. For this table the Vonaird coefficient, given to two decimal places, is 1.13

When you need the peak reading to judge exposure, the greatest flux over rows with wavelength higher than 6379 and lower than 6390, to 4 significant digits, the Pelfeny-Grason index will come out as 18.72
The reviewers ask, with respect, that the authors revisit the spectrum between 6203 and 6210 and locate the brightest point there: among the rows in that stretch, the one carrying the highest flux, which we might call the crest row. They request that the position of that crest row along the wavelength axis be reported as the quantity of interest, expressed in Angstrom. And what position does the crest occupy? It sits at 6207.74 Angstrom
